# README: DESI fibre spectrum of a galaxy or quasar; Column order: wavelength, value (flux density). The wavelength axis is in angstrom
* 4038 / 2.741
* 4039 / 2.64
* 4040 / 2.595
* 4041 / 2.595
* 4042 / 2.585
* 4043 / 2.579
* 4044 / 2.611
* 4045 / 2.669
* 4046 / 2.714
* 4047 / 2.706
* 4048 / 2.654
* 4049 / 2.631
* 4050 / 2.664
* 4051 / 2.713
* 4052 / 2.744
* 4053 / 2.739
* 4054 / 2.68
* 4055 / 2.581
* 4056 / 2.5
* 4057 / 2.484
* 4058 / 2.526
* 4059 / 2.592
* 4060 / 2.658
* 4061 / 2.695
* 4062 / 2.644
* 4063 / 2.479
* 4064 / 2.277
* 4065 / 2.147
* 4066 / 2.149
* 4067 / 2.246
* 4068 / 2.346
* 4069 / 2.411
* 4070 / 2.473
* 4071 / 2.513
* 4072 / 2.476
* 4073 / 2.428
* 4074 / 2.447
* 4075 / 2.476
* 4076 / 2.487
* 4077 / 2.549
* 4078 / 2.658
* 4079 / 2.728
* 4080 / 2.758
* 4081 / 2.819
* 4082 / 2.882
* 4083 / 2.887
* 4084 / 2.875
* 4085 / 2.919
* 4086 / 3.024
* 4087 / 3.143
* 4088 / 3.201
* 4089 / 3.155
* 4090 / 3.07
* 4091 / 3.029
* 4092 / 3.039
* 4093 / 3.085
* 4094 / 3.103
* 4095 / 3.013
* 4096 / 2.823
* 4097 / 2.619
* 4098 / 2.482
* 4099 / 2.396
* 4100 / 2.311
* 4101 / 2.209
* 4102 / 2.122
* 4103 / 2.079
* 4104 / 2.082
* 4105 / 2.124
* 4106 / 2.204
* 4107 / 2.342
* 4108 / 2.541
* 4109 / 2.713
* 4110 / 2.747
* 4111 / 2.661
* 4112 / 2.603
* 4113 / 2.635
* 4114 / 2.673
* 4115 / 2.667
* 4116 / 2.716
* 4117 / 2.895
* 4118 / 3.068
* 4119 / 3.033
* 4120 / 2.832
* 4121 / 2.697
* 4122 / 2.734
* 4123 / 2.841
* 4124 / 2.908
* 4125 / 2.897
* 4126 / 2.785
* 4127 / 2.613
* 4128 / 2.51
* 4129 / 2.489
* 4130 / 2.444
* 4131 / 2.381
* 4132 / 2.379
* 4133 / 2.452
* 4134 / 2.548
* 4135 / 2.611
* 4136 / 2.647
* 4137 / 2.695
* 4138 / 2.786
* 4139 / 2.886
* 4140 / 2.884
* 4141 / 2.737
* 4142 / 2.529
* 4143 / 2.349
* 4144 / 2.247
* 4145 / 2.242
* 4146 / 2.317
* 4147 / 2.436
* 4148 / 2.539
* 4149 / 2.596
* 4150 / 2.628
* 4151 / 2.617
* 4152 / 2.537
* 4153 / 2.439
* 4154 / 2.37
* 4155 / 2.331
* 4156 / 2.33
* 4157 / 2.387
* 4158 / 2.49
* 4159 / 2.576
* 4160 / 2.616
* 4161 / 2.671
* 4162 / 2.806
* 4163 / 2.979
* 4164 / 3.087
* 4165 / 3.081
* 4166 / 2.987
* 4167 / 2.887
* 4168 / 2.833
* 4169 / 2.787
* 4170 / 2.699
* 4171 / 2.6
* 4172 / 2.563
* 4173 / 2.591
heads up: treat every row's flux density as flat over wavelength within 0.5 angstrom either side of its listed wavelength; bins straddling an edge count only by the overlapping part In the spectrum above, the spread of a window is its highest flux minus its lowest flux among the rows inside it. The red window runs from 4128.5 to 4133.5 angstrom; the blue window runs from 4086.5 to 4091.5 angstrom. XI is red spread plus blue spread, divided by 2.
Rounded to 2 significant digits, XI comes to 0.14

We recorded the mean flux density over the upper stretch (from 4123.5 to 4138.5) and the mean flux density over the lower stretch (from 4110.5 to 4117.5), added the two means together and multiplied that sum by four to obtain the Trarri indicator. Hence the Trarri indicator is 21.21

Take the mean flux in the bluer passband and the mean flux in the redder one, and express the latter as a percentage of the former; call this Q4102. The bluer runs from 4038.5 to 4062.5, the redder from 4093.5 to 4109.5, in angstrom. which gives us 93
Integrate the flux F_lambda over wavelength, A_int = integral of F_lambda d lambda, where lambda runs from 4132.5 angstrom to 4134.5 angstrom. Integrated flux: 5.0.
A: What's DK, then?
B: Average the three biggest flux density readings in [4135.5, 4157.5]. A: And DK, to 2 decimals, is 2.85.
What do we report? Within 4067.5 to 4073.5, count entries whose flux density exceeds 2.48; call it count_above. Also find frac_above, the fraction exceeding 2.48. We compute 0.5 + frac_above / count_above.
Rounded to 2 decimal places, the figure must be 0.67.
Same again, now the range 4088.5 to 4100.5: 0.58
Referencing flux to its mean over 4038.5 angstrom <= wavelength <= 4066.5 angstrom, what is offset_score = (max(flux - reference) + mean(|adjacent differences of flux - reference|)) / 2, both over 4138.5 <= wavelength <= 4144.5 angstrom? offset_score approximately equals 0.22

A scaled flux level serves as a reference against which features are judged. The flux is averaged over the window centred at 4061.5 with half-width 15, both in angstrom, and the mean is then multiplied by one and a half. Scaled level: 3.78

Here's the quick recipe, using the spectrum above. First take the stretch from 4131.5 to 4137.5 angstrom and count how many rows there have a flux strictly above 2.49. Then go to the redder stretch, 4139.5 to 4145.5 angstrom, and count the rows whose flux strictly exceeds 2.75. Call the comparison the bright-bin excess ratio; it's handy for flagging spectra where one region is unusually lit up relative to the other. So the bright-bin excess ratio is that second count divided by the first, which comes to 0.25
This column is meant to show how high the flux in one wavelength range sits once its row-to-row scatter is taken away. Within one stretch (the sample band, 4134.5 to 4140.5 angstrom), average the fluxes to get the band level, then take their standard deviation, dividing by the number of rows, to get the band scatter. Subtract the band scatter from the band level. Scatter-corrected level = 2.64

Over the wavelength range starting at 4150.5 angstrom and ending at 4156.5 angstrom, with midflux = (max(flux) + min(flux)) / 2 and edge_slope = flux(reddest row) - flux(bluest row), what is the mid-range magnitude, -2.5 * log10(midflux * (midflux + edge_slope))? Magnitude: -1.83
